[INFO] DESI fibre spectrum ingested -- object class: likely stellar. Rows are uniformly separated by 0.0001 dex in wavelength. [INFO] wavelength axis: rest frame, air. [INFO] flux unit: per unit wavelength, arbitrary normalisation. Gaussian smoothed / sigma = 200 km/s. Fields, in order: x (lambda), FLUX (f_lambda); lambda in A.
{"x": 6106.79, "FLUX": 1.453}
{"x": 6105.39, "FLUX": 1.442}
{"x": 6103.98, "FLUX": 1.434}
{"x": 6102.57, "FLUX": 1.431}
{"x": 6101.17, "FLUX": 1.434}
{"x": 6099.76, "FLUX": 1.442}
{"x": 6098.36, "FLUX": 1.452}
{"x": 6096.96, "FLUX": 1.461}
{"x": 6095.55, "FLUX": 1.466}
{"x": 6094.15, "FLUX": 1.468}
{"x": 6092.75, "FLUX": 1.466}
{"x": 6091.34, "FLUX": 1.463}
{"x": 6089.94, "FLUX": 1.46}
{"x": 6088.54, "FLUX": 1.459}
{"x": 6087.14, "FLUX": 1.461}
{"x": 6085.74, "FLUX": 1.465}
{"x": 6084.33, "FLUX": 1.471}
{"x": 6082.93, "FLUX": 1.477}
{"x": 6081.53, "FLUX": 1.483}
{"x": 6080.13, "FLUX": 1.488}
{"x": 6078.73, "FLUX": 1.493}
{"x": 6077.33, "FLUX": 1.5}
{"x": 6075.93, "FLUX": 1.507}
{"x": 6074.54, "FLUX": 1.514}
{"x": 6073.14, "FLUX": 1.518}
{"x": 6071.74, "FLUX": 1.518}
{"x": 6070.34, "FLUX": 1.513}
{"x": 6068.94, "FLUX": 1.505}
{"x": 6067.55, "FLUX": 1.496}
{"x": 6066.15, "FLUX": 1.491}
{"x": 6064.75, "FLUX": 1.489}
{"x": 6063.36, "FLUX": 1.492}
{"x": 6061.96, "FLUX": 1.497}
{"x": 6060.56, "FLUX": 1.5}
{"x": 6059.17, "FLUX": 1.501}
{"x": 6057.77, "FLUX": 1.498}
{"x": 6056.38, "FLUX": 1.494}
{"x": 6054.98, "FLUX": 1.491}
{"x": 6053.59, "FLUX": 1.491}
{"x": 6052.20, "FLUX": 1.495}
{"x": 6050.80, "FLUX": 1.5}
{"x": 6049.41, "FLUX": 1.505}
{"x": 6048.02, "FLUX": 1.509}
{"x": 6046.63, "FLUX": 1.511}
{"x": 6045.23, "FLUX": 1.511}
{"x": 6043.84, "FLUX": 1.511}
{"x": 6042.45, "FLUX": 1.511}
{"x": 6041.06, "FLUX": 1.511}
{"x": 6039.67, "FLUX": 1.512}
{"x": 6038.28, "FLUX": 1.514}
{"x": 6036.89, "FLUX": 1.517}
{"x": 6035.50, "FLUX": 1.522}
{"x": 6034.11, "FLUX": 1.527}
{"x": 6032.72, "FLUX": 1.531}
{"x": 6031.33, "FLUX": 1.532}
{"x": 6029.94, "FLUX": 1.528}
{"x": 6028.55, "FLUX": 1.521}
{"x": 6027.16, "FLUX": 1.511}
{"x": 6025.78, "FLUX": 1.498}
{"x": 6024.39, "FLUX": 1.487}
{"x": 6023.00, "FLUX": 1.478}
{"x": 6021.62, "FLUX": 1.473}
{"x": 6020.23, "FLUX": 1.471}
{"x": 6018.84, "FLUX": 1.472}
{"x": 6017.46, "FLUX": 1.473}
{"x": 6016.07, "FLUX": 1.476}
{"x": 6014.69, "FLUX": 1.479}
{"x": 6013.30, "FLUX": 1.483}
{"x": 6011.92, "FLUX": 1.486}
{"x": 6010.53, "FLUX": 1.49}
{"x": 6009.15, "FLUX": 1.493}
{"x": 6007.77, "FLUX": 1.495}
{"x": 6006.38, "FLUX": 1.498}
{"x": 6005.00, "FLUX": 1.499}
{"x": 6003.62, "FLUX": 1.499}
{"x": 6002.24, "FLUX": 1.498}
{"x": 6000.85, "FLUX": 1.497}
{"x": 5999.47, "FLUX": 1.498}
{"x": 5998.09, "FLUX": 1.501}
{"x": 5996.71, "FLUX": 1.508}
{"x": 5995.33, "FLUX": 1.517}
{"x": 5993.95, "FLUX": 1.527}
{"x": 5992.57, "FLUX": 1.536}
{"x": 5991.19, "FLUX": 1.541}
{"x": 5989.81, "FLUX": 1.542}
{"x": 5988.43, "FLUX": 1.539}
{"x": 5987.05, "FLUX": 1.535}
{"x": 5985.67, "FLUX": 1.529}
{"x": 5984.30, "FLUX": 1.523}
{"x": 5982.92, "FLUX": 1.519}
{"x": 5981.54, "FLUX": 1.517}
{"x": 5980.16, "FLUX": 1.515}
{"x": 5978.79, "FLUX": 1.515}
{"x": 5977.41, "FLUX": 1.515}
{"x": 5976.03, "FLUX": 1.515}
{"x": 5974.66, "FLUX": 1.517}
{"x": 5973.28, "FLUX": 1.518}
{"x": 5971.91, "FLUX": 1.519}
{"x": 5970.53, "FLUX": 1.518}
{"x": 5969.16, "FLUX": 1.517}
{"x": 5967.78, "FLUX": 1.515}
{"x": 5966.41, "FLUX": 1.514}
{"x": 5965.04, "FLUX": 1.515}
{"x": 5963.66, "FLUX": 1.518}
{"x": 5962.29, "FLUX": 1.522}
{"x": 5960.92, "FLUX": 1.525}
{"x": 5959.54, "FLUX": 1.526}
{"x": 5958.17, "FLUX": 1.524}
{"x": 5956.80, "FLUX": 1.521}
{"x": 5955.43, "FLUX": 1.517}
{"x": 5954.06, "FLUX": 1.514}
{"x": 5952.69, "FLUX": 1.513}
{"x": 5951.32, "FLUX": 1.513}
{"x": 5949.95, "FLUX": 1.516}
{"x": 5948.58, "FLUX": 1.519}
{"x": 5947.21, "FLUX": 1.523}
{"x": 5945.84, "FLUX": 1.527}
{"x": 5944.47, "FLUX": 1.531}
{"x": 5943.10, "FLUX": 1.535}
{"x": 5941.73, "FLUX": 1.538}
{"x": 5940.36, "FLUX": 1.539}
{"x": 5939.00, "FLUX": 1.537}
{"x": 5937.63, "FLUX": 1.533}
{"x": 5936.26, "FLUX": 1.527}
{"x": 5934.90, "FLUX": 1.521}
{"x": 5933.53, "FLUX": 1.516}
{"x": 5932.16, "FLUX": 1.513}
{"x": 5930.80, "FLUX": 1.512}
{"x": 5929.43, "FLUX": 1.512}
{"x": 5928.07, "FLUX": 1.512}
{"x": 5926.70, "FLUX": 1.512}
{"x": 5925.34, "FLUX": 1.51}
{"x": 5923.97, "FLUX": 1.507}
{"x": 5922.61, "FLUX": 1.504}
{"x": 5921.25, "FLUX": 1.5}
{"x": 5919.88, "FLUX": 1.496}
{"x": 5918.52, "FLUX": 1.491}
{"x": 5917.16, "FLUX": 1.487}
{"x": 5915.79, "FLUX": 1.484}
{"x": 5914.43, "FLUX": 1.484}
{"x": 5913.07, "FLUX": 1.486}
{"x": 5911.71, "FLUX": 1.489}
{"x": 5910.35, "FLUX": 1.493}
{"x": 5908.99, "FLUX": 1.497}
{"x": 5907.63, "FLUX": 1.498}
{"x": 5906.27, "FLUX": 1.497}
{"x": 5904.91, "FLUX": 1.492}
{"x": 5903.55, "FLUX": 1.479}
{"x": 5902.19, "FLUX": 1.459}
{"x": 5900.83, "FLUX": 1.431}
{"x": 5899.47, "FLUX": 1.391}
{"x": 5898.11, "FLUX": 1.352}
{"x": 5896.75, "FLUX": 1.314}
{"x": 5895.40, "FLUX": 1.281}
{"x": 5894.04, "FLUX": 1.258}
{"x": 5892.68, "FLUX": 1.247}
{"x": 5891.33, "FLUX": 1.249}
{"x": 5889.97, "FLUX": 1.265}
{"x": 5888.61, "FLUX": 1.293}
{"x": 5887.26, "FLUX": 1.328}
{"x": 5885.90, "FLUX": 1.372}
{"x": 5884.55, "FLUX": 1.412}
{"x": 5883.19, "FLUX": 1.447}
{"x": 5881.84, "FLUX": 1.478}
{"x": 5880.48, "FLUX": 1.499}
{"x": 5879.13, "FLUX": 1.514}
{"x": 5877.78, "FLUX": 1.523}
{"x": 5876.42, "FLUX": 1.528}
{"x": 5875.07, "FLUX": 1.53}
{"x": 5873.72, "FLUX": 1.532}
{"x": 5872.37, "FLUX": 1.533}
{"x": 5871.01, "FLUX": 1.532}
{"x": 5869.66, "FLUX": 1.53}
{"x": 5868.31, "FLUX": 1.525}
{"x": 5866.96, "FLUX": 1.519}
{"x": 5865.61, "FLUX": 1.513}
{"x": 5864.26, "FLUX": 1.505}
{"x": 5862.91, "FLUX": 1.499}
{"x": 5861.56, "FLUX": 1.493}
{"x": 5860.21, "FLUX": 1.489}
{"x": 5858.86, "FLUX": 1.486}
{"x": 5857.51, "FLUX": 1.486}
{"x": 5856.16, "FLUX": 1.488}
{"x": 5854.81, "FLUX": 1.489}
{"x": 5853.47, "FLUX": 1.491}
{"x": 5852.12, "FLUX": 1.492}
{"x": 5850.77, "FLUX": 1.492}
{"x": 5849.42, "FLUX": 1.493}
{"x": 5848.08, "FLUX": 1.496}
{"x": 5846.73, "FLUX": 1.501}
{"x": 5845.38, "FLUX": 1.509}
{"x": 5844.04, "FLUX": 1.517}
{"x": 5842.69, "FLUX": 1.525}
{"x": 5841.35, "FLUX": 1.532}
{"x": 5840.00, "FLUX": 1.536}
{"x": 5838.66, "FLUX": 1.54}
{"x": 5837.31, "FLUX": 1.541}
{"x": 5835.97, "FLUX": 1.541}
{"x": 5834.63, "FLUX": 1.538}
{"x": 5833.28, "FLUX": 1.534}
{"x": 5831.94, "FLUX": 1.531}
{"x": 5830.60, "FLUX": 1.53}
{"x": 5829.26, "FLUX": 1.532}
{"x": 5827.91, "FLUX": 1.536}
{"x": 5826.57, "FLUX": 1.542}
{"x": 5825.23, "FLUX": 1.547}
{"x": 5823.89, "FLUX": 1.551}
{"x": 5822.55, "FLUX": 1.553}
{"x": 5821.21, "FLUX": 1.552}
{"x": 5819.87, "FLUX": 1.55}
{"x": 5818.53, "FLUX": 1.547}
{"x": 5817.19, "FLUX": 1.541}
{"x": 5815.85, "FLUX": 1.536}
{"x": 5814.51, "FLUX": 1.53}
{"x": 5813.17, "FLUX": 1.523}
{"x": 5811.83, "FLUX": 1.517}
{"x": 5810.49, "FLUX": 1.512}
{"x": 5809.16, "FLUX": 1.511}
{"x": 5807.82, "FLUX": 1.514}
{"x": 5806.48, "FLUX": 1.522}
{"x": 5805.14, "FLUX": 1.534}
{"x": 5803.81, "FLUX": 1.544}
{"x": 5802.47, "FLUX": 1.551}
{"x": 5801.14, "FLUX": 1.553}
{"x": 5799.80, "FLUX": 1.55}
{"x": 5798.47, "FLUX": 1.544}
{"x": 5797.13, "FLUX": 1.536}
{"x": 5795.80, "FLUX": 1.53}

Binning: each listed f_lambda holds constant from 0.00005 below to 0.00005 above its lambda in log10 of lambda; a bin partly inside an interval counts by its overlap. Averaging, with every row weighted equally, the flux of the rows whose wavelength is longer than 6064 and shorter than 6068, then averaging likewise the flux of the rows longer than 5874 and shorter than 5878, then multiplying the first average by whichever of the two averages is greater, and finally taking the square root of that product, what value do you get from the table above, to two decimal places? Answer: 1.51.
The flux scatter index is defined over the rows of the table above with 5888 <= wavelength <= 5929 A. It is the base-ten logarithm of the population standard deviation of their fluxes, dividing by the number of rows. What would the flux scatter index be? -1.02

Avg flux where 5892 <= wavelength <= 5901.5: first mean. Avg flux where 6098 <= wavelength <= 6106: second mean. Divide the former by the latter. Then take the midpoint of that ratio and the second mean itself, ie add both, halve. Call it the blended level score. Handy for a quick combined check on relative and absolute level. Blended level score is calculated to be 1.18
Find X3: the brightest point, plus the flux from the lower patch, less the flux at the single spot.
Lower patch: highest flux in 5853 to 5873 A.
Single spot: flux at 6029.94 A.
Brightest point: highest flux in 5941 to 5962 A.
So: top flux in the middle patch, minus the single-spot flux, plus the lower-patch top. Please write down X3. 1.54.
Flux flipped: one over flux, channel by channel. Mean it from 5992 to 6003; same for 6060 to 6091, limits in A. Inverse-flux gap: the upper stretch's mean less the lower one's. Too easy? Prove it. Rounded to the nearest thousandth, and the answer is 0.009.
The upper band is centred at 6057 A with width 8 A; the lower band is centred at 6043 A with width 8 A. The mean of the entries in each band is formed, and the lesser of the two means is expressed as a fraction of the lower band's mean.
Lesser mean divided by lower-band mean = 0.99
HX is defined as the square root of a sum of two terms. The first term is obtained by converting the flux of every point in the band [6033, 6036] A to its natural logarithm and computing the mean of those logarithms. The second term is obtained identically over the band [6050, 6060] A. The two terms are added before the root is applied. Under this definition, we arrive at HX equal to 0.908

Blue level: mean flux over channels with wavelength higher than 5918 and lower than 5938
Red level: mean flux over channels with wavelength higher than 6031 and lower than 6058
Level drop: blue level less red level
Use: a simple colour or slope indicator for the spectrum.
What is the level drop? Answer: 0.001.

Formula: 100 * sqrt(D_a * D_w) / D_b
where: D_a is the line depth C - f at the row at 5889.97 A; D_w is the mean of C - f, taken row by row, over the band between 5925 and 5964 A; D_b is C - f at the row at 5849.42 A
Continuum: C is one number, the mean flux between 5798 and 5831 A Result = 147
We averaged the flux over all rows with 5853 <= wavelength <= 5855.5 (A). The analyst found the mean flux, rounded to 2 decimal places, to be 1.49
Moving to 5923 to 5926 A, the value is 1.51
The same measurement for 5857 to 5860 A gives 1.49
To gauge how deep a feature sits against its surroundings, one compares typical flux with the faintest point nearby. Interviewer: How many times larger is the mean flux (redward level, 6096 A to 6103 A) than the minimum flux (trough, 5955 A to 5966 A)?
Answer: 0.95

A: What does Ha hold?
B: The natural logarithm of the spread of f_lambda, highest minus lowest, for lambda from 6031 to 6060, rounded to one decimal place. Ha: -3.2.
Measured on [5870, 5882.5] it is -2.9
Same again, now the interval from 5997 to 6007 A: -5.5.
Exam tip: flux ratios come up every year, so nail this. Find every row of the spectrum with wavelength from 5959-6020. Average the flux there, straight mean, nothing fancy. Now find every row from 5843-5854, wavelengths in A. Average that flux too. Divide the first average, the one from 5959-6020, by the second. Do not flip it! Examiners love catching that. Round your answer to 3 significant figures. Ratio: 1.01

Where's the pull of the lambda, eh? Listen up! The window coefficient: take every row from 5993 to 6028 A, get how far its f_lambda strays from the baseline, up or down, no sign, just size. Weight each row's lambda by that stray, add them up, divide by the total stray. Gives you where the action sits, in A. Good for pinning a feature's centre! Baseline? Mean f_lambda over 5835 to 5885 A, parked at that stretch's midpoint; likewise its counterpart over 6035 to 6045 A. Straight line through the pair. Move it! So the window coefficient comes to 6013.7 A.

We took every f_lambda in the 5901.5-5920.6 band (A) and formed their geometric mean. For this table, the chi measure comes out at 1.49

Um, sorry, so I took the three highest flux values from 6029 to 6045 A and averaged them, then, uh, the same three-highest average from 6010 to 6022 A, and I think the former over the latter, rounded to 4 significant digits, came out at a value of 1.030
